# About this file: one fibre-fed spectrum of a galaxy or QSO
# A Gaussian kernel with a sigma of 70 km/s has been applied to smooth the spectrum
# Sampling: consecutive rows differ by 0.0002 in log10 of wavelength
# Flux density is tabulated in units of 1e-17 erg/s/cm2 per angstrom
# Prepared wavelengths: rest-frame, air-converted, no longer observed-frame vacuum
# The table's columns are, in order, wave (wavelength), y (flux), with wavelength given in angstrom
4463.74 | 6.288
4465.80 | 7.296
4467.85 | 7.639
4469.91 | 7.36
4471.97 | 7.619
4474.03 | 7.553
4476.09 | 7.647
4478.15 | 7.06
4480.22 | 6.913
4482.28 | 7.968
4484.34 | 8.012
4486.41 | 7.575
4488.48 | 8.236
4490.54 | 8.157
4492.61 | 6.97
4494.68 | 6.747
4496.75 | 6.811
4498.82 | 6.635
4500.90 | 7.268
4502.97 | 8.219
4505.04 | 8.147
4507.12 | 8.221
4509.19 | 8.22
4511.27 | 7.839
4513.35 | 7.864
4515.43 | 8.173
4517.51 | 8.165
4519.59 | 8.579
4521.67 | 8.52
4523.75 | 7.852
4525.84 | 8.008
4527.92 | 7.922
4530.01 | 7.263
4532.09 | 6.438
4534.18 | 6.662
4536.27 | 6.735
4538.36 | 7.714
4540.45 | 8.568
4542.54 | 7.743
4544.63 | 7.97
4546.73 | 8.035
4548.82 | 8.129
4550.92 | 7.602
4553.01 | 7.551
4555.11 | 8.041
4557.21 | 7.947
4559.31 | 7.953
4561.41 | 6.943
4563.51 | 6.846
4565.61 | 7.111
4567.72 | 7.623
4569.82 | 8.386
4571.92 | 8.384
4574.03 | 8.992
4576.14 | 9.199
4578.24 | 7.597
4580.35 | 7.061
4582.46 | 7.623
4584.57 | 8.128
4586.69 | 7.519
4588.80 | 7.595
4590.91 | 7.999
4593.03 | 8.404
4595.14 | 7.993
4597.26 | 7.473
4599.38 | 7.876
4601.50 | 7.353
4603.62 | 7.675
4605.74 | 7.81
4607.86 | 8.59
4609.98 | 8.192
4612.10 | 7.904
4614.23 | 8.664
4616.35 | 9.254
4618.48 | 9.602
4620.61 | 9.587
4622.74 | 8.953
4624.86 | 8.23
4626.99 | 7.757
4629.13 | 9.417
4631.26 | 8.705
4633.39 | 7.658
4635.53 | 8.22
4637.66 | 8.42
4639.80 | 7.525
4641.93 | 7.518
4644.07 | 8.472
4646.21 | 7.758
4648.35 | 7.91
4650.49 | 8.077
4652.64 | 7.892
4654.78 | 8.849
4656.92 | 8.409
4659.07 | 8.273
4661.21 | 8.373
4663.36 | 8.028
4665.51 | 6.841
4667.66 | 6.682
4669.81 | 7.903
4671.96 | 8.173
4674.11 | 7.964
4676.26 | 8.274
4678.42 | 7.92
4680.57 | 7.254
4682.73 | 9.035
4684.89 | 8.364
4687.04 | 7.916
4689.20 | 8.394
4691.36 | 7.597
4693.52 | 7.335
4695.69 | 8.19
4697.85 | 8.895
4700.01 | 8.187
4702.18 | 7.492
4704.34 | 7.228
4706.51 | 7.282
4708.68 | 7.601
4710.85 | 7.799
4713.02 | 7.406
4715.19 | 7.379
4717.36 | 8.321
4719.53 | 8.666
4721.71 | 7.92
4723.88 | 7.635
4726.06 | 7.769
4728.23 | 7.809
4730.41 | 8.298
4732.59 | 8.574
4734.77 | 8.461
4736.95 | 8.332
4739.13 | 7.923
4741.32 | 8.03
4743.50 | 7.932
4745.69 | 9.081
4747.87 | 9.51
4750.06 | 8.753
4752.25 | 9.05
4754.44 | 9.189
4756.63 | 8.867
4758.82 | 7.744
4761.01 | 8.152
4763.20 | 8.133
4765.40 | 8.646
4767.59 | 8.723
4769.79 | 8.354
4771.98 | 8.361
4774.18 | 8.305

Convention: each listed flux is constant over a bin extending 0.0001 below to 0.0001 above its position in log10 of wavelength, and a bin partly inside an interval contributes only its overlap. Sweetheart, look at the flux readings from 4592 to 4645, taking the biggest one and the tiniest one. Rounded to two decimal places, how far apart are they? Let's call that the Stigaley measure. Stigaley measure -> 2.25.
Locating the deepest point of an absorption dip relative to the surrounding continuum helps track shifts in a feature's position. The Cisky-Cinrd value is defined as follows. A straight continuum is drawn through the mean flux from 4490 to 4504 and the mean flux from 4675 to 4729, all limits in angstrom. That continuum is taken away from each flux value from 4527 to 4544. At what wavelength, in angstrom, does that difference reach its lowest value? 4532.09 angstrom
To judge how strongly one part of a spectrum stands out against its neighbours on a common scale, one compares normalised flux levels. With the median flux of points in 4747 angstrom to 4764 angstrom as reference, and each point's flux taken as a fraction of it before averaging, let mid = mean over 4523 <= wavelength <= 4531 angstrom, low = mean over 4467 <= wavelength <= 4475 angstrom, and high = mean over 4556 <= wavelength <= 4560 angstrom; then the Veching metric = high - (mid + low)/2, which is 0.034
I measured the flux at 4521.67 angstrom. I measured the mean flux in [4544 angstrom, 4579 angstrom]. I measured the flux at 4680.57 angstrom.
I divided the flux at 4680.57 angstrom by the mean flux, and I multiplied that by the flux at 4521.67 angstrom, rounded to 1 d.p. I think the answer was 7.8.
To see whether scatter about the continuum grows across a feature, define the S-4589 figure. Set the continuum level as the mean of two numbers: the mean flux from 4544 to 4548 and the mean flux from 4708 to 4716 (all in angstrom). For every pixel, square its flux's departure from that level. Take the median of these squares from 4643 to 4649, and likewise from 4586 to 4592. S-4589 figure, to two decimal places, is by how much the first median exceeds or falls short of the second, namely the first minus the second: -0.03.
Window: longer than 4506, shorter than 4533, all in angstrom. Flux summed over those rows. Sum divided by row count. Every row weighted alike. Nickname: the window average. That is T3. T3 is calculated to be 7.9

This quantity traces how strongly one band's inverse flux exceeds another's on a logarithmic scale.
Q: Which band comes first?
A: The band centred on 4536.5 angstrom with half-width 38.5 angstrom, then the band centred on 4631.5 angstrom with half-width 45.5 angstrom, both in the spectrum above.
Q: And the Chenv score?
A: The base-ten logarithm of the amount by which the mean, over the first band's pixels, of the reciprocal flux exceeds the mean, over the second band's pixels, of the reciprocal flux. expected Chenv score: -2.3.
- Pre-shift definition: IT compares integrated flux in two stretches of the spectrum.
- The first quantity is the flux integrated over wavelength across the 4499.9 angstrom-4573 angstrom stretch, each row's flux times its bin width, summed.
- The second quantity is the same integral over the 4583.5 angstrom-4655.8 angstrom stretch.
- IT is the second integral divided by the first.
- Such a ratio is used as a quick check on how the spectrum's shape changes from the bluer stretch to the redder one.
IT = 1.0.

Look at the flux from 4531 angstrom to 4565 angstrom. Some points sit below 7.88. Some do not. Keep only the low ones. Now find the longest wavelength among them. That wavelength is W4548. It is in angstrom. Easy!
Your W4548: 4563.51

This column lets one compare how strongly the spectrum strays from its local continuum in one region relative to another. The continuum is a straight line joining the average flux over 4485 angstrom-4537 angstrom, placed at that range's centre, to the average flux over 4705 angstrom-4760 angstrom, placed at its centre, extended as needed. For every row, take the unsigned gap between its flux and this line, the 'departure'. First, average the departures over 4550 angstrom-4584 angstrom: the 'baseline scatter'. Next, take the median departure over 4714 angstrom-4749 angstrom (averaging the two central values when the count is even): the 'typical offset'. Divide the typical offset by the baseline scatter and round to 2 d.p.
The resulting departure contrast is 0.63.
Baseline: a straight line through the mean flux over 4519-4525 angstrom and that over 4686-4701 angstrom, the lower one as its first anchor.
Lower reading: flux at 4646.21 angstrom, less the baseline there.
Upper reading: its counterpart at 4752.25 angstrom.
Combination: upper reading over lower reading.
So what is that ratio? -2.8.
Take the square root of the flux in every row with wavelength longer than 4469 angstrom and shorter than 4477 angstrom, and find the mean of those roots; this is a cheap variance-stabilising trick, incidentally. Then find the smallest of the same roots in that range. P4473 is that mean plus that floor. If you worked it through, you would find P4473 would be 5.46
